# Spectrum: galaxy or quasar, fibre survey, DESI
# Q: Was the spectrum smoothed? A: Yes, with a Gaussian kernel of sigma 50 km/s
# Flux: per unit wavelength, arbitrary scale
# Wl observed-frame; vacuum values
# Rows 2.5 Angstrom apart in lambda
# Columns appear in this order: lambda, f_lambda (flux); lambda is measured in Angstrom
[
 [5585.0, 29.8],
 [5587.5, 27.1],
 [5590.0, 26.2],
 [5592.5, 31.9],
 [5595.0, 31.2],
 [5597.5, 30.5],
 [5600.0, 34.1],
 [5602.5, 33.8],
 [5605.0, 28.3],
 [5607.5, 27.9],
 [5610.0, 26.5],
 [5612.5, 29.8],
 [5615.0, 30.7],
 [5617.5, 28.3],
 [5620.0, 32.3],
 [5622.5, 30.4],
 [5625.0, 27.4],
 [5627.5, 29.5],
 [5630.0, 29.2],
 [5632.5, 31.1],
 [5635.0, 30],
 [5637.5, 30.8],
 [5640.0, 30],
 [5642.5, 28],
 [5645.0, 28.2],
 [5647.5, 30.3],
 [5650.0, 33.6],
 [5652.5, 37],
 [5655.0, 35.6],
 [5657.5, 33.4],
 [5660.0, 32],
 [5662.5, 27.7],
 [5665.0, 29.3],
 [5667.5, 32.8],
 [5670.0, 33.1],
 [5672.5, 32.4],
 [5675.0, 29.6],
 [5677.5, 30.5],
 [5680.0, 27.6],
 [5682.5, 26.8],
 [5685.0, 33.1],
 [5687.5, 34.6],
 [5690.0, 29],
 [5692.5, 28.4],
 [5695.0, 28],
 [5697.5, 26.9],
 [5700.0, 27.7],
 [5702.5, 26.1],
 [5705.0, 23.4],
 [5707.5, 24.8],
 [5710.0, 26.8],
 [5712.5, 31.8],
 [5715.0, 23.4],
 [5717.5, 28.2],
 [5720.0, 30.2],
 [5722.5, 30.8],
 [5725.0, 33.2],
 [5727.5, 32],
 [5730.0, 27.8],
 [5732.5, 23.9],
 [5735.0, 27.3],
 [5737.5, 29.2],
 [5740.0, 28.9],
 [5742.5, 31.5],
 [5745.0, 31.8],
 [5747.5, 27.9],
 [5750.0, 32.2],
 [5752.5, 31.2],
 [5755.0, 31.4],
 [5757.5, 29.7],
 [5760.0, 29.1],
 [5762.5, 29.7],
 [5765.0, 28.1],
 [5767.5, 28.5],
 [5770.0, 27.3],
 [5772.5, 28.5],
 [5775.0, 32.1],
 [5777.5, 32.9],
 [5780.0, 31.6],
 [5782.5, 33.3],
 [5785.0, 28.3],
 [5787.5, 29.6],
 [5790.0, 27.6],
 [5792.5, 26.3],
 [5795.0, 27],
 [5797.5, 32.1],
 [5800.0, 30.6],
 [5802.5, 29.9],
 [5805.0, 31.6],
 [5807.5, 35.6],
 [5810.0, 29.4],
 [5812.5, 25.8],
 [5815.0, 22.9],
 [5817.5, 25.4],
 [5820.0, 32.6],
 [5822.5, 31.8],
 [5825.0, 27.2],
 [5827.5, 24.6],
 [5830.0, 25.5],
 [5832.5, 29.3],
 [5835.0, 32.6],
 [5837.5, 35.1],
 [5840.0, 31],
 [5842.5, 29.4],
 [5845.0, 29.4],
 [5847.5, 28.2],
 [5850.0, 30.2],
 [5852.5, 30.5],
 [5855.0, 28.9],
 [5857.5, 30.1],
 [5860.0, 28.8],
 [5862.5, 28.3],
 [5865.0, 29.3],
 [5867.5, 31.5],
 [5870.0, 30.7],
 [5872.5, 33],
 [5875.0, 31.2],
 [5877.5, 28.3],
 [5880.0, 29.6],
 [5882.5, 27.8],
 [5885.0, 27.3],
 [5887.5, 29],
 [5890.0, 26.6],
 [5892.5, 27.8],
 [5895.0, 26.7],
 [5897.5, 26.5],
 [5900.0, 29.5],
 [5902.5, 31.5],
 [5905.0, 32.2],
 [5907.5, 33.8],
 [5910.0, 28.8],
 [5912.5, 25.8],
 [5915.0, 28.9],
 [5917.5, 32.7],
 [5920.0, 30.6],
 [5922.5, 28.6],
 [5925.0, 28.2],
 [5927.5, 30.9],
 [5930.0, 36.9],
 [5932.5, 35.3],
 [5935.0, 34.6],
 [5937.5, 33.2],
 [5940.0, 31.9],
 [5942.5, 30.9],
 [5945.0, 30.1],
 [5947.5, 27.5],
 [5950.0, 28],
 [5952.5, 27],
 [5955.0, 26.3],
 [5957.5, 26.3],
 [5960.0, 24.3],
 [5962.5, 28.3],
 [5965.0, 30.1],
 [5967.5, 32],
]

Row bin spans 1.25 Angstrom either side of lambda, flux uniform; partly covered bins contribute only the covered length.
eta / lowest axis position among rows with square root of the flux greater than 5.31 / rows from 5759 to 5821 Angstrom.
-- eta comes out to 5760.0 Angstrom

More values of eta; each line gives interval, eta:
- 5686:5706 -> 5687.5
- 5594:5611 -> 5595.0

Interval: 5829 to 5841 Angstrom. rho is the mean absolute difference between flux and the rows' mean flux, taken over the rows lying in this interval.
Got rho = 2.64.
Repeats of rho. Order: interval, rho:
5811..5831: 2.67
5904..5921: 2.20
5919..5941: 2.45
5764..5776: 1.28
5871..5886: 1.73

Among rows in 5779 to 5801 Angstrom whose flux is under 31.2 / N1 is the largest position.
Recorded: 5800.0 Angstrom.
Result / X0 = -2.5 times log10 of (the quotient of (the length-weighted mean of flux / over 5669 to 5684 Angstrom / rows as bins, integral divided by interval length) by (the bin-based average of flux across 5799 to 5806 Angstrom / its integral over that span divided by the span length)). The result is 0.02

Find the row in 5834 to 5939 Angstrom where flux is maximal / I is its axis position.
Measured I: 5930.0 Angstrom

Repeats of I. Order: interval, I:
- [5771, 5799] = 5782.5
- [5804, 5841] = 5807.5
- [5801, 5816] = 5807.5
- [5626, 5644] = 5632.5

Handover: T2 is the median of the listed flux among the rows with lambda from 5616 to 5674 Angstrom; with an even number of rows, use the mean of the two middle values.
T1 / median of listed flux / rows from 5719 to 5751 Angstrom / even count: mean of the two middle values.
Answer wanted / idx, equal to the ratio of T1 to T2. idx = 0.99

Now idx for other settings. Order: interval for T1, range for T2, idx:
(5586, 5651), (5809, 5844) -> 1.02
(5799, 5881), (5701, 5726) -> 1.08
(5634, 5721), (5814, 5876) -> 1.01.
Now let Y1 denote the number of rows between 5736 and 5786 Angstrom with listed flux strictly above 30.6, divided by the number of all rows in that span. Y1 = 0.45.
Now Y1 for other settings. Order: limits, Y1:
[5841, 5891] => 0.20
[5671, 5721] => 0.20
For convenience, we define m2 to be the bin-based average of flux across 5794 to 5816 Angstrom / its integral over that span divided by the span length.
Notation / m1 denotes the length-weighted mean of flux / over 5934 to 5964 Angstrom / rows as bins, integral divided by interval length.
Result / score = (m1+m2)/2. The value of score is 29.3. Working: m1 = 29.0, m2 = 29.5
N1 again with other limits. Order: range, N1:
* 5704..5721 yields 5720.0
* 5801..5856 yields 5855.0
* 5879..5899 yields 5897.5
